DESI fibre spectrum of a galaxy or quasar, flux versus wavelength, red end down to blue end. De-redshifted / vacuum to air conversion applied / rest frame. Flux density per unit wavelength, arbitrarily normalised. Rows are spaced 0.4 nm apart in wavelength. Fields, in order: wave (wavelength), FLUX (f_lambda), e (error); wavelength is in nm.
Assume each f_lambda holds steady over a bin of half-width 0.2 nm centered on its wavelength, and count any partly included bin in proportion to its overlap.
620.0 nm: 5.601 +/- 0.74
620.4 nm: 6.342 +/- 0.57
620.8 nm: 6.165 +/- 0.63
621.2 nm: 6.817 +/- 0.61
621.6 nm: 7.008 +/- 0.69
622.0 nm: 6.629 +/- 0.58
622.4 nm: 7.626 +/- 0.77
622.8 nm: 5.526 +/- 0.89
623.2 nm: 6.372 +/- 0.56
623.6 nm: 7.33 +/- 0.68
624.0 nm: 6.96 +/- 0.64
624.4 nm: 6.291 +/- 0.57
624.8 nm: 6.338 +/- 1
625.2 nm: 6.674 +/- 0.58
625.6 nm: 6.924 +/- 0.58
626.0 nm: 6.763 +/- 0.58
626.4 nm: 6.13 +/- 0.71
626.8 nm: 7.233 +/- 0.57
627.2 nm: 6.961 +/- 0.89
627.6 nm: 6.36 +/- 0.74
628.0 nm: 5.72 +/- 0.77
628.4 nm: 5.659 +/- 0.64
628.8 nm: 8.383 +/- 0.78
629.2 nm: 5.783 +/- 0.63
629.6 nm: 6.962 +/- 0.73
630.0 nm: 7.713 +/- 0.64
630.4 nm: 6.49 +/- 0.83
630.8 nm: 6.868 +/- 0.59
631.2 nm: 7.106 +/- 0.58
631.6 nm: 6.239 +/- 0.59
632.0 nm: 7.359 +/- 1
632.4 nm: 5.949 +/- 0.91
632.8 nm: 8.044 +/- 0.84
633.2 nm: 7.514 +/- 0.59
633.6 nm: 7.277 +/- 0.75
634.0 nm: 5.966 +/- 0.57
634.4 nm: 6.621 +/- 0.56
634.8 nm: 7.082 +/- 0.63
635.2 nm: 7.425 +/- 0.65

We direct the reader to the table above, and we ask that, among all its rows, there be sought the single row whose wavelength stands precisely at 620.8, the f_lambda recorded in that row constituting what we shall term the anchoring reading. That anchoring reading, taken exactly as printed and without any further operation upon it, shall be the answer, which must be 6.165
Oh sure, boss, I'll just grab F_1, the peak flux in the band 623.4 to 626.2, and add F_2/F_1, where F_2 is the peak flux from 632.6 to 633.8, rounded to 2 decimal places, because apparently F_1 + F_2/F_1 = 8.43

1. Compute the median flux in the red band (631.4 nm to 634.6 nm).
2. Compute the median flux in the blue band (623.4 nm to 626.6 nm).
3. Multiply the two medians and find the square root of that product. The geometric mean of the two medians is 6.8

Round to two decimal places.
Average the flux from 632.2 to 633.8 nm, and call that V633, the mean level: 7.20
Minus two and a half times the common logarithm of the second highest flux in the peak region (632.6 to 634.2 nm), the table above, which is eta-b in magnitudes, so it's -2.19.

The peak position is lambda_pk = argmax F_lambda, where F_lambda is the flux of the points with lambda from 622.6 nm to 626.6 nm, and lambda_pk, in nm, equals 623.6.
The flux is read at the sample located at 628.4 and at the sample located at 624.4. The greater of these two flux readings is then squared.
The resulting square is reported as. 40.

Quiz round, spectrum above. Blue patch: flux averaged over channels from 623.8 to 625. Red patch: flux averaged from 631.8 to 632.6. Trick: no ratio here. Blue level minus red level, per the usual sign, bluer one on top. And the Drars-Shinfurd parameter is -0.1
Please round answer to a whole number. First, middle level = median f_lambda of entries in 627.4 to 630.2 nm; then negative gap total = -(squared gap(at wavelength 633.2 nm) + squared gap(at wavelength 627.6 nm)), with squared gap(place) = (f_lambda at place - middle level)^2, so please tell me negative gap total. -1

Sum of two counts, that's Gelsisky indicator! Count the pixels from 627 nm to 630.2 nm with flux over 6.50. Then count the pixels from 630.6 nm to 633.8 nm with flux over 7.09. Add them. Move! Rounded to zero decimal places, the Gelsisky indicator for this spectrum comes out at 9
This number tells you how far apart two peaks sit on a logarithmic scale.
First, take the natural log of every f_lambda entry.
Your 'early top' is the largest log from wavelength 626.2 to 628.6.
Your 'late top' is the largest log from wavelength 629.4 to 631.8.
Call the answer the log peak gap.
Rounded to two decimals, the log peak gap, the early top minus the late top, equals -0.06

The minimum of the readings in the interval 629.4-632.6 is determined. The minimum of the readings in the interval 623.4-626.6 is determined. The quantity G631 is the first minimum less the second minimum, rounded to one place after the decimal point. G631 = -0.2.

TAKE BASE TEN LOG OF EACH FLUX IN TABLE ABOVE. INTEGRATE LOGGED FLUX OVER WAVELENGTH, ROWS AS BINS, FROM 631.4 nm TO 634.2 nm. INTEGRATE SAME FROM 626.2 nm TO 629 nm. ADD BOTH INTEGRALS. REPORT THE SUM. 4.633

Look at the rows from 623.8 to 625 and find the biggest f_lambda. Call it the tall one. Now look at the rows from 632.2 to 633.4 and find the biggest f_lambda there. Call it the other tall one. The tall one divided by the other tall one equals 0.87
